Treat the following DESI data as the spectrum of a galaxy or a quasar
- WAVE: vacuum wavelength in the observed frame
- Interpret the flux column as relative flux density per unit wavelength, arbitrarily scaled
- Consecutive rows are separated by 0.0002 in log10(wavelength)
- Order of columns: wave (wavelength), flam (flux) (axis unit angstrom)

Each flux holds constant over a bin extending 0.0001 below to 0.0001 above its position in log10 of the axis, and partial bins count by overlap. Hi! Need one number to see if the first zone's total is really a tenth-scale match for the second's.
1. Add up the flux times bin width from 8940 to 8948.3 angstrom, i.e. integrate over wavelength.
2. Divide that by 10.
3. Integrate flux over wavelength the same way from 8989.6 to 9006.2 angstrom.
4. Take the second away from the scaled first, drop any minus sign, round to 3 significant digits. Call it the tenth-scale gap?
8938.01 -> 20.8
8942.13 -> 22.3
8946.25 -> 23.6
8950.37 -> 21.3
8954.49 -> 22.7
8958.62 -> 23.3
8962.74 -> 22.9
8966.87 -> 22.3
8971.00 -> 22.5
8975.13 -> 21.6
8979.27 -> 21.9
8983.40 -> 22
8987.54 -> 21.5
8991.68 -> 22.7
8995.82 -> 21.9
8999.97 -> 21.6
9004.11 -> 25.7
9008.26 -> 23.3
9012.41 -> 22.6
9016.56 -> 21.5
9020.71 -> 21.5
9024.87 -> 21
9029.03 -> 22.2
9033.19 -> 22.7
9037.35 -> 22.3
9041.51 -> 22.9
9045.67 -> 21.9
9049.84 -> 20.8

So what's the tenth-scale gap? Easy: 362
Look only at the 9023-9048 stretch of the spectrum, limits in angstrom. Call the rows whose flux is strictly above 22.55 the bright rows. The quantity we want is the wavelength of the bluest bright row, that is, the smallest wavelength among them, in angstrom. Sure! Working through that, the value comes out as 9033.19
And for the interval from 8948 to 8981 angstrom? 8954.49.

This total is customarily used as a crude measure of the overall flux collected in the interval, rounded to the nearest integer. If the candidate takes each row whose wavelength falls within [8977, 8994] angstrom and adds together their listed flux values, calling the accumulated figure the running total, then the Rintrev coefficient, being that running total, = 88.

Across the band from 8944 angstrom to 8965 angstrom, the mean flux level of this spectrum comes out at 22.8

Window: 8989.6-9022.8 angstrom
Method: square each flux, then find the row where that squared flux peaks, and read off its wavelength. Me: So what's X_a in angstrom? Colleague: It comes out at 9004.11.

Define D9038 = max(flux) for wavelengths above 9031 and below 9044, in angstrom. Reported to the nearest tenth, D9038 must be 22.9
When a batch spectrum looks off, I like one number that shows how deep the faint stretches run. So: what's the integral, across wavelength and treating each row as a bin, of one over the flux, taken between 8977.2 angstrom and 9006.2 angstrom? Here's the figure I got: 1.29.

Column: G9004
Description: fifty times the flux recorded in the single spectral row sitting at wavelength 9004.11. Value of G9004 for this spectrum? 1285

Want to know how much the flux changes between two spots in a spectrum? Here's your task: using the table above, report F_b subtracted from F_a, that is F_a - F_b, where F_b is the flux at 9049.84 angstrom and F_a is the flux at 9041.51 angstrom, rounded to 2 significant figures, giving 2.1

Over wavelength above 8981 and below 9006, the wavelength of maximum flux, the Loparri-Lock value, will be 9004.11 angstrom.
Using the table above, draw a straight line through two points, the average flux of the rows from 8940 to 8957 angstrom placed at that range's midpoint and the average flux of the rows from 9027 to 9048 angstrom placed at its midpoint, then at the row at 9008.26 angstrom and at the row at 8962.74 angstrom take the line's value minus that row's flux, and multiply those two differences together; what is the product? 0.38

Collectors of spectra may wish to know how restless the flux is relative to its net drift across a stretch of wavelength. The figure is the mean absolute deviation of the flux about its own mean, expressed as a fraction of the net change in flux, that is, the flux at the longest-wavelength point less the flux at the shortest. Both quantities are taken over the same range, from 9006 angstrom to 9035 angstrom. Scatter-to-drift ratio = -1.1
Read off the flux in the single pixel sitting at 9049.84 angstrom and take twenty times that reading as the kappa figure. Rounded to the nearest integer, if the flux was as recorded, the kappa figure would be 416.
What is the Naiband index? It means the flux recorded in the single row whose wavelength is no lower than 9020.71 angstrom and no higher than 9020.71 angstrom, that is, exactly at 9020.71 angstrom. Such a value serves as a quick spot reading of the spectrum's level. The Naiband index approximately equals 21.5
